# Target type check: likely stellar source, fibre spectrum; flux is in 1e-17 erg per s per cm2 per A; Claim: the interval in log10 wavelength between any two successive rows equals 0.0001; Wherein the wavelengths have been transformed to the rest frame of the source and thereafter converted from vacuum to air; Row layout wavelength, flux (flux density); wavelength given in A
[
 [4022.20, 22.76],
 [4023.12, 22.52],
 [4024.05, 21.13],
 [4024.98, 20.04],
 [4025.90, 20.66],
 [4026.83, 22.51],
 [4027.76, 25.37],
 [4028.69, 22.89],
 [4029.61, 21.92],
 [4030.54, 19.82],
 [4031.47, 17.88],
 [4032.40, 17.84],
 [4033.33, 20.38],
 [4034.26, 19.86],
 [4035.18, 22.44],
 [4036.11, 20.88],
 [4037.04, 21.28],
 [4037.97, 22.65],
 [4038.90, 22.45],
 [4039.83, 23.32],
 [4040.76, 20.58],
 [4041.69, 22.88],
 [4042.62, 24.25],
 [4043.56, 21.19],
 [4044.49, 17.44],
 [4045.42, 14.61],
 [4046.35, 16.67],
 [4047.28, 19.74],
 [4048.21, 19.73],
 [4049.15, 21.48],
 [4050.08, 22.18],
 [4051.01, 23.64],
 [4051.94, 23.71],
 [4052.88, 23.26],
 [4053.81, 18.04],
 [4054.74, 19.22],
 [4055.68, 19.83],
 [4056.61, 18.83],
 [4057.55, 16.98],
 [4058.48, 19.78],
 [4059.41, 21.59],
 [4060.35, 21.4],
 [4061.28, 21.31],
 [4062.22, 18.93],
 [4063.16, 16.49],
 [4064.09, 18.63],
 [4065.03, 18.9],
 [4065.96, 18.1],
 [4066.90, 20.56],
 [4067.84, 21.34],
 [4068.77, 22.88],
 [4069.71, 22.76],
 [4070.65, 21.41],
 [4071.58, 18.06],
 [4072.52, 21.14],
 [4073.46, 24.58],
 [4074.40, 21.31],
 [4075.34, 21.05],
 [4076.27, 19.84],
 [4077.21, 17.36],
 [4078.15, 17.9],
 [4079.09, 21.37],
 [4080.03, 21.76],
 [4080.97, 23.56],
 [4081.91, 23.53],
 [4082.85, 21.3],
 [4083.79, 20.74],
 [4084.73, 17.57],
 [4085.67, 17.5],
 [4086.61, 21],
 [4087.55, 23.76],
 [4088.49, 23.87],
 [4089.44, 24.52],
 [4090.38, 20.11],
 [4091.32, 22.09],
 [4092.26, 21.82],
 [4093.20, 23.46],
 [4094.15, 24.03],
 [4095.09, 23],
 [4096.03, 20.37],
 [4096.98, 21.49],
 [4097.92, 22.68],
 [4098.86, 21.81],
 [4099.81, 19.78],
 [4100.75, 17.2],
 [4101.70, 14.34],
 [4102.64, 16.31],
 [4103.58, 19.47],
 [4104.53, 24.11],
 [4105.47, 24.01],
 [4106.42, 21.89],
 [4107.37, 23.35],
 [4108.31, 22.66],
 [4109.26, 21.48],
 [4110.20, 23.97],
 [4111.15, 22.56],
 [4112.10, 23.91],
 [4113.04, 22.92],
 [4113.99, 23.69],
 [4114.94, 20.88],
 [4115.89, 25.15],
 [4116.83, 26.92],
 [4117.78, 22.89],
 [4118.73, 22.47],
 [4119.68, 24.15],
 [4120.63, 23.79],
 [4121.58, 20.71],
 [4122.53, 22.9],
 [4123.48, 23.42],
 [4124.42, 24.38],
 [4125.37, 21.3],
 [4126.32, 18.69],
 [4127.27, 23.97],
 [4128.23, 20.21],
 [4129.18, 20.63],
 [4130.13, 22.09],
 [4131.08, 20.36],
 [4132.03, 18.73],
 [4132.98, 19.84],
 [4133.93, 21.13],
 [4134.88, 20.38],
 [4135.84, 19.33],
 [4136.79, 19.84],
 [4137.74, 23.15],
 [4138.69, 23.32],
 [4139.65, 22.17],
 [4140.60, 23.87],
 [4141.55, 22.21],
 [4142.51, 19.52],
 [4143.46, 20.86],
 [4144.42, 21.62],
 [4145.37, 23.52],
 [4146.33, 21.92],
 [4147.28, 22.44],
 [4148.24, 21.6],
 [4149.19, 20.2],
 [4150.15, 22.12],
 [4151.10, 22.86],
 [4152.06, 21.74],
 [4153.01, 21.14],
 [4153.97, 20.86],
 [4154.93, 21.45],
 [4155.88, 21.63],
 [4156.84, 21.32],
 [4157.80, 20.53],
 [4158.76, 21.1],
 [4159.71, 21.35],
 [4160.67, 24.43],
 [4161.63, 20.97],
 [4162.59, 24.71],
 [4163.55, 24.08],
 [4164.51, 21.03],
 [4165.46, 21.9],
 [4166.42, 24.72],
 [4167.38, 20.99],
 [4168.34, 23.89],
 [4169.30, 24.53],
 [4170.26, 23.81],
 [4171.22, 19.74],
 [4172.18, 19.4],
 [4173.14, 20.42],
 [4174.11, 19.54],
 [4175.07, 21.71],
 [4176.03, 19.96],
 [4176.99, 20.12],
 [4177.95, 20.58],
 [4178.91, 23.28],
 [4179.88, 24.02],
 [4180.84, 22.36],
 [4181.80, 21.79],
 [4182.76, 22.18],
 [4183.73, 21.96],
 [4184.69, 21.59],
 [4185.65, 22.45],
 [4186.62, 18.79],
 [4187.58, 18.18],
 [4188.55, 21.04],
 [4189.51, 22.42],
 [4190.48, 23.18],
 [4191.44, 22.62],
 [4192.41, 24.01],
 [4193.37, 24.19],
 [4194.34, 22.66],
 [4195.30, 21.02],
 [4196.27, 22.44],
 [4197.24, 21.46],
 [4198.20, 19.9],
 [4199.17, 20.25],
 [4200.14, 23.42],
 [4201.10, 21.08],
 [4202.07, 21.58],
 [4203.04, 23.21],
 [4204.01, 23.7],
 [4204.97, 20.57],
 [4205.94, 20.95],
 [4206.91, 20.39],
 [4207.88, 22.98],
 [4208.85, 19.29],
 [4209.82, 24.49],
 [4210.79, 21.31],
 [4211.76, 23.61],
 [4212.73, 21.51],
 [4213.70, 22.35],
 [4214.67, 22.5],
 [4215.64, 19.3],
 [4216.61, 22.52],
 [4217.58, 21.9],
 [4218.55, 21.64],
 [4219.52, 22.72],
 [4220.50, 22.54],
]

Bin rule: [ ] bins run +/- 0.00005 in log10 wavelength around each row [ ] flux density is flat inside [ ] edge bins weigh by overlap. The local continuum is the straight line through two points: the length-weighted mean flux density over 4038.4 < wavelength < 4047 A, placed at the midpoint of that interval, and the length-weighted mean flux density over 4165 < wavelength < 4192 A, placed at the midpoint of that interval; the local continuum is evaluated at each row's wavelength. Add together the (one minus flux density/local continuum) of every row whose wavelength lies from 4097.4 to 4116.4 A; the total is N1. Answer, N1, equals -0.59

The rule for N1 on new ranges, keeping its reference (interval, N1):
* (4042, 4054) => -0.02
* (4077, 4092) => -0.27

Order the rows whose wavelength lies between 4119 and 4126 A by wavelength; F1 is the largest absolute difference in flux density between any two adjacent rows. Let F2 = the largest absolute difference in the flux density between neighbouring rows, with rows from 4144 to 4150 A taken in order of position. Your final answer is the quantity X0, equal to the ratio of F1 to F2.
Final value 1.6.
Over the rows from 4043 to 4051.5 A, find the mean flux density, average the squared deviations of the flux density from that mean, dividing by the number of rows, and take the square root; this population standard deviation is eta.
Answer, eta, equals 2.73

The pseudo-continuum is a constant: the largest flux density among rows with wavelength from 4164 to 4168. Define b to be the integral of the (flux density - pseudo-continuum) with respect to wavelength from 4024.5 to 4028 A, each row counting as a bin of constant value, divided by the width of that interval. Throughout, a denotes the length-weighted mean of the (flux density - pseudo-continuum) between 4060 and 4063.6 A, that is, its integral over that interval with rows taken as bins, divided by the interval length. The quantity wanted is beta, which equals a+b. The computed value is -8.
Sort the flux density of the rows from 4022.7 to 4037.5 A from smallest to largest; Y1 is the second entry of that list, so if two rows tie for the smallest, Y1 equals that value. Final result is 17.88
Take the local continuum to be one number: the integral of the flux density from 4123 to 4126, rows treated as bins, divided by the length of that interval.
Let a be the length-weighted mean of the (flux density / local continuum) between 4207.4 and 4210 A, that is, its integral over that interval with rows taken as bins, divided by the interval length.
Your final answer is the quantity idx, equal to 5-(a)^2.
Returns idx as 4.08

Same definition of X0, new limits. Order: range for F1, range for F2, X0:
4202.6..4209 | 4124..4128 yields 0.7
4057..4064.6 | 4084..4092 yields 0.6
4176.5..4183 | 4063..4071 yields 1.1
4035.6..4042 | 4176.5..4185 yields 1.0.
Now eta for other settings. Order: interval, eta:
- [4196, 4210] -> 1.51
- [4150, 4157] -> 0.58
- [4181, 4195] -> 1.64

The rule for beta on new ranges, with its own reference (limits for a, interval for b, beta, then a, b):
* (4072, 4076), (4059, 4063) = -7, -2.9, -4.25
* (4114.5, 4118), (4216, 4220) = -3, -0.7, -2.62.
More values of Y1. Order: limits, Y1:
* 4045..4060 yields 16.67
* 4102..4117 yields 19.47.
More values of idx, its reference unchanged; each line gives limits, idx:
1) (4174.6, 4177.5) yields 4.19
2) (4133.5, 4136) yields 4.21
